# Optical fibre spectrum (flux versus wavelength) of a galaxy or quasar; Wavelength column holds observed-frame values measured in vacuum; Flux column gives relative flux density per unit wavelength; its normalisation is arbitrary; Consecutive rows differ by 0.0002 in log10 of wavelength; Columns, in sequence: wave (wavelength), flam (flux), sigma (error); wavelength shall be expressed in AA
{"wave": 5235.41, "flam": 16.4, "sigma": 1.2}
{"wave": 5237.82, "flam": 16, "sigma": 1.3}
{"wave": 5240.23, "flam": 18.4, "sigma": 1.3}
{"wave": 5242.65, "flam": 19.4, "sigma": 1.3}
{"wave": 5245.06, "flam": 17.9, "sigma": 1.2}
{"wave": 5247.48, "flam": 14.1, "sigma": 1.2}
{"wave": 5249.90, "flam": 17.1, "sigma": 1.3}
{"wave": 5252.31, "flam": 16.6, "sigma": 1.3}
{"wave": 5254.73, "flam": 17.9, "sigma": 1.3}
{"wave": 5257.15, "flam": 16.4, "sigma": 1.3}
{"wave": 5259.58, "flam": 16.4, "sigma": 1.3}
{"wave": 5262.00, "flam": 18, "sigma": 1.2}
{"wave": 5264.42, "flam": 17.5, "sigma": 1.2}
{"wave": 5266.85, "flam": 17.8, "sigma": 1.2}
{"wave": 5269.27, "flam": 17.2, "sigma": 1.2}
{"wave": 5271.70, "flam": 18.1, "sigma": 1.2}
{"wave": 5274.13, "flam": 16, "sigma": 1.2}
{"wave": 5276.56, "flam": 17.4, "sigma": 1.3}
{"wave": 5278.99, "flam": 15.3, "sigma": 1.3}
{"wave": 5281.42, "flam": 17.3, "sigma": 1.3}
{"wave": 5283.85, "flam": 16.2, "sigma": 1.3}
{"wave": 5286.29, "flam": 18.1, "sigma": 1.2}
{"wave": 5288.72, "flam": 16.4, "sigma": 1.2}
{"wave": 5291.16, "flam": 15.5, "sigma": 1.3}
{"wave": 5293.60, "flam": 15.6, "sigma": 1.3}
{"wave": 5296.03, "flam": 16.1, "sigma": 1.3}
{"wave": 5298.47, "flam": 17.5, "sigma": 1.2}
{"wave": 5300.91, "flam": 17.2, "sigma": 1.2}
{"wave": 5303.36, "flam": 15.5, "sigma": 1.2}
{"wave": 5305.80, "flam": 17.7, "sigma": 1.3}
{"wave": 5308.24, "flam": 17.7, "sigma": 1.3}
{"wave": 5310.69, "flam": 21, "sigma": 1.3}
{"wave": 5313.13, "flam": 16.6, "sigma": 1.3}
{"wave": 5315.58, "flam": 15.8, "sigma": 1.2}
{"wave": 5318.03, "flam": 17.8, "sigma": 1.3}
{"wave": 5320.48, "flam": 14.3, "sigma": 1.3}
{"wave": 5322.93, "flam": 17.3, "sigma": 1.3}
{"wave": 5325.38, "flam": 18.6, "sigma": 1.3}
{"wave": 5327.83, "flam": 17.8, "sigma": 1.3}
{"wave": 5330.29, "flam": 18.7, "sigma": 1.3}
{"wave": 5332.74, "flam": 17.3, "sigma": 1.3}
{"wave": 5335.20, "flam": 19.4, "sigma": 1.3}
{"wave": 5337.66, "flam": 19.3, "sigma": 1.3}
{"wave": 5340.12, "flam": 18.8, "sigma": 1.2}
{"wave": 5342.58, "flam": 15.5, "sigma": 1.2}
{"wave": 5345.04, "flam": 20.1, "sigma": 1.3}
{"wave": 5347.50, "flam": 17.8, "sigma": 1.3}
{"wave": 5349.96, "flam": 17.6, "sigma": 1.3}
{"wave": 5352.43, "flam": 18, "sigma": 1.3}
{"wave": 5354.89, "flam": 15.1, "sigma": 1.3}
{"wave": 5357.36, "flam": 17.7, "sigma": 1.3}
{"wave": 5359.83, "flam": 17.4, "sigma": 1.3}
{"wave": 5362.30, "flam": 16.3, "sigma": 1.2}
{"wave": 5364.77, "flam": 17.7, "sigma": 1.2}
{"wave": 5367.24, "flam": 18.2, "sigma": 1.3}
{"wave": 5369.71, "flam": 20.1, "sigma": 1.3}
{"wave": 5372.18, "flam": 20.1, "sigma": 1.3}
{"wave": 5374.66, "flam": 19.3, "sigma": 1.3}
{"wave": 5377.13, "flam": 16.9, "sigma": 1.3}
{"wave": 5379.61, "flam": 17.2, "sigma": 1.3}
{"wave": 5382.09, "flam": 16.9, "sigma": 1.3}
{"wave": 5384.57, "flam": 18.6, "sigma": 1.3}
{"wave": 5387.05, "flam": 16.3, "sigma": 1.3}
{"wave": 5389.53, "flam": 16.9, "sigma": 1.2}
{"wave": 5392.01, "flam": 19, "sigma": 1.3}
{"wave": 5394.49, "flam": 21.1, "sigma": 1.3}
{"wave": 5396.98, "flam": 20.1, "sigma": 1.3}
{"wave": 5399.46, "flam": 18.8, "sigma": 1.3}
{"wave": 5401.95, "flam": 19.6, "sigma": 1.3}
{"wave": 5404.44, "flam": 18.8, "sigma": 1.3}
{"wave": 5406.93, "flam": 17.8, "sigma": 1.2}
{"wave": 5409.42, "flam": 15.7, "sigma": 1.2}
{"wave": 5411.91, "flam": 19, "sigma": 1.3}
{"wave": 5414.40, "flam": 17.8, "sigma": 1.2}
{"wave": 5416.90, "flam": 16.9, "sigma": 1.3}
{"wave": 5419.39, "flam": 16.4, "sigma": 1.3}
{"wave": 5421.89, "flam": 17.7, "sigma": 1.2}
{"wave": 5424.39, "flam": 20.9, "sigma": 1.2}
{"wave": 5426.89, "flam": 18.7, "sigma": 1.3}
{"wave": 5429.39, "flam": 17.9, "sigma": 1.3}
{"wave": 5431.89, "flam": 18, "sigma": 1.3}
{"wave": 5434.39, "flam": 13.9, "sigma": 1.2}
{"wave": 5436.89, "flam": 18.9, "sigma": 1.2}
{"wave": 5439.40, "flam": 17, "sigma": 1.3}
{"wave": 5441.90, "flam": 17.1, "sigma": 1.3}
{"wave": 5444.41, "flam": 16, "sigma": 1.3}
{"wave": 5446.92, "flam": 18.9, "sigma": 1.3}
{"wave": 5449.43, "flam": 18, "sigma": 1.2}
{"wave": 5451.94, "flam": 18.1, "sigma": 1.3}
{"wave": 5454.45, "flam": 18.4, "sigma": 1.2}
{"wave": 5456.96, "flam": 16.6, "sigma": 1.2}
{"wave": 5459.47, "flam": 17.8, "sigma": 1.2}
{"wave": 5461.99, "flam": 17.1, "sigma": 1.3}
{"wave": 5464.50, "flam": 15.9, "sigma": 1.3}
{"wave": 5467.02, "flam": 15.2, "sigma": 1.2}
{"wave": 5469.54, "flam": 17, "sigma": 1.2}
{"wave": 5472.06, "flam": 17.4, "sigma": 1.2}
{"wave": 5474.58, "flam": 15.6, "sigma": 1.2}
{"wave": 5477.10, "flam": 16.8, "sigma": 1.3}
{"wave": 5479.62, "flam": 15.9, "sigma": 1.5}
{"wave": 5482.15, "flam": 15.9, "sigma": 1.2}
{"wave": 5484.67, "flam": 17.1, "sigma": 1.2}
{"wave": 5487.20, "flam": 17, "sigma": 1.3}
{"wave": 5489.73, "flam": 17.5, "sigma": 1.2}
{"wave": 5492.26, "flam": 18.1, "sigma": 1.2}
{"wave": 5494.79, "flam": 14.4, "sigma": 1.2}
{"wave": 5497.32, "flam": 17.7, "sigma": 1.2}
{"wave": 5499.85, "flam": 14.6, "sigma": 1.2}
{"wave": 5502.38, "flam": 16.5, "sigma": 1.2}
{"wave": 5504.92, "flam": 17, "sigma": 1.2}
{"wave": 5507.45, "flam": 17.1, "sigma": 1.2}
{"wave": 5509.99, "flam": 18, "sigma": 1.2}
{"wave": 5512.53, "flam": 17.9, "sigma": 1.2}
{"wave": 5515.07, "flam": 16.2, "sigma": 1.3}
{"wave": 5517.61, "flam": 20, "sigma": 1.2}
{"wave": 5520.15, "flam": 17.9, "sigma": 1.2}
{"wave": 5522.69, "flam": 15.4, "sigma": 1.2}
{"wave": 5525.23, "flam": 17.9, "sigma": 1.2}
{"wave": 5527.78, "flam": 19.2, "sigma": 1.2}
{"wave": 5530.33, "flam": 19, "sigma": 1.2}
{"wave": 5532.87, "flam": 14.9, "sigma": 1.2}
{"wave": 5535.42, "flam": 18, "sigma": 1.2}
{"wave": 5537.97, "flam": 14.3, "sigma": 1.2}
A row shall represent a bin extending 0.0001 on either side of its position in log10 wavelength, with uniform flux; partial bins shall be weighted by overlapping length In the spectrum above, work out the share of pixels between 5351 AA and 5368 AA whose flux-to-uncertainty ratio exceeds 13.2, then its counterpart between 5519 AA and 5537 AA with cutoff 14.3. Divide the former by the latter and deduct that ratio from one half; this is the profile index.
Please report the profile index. -0.7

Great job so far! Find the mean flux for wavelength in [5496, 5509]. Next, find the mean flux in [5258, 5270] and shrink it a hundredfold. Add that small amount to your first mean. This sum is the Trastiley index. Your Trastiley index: 16.8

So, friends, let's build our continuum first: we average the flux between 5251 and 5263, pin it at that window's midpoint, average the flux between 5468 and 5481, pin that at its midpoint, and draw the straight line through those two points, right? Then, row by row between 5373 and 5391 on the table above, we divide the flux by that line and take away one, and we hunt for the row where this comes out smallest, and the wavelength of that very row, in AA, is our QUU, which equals 5387.05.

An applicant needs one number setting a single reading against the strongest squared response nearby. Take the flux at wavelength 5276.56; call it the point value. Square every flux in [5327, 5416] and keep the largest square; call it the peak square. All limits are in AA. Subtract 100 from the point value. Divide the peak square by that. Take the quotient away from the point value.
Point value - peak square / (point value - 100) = 22.8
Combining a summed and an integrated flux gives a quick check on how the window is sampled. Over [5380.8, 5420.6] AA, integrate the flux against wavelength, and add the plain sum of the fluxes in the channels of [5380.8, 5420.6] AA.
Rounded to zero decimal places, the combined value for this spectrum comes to 1010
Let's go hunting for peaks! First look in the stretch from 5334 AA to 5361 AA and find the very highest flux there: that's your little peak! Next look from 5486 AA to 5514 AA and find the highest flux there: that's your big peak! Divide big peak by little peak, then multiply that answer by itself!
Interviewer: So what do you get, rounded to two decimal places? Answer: 0.81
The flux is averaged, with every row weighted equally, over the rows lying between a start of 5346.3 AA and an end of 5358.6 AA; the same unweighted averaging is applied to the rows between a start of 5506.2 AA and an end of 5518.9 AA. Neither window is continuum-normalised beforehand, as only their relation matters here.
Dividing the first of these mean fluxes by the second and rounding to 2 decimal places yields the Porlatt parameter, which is 0.97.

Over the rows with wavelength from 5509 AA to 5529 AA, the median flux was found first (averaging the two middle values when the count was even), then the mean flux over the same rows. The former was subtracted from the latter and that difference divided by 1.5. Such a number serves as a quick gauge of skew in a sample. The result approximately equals -0.06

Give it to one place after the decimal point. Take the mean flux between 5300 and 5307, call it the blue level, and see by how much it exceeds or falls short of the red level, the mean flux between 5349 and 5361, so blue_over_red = -0.4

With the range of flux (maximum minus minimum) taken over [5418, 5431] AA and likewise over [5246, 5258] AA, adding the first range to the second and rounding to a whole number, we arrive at 8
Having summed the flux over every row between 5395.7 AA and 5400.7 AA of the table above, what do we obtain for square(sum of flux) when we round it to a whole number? 1513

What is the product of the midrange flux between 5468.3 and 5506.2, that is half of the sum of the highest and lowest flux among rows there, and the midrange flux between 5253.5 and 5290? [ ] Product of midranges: 271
